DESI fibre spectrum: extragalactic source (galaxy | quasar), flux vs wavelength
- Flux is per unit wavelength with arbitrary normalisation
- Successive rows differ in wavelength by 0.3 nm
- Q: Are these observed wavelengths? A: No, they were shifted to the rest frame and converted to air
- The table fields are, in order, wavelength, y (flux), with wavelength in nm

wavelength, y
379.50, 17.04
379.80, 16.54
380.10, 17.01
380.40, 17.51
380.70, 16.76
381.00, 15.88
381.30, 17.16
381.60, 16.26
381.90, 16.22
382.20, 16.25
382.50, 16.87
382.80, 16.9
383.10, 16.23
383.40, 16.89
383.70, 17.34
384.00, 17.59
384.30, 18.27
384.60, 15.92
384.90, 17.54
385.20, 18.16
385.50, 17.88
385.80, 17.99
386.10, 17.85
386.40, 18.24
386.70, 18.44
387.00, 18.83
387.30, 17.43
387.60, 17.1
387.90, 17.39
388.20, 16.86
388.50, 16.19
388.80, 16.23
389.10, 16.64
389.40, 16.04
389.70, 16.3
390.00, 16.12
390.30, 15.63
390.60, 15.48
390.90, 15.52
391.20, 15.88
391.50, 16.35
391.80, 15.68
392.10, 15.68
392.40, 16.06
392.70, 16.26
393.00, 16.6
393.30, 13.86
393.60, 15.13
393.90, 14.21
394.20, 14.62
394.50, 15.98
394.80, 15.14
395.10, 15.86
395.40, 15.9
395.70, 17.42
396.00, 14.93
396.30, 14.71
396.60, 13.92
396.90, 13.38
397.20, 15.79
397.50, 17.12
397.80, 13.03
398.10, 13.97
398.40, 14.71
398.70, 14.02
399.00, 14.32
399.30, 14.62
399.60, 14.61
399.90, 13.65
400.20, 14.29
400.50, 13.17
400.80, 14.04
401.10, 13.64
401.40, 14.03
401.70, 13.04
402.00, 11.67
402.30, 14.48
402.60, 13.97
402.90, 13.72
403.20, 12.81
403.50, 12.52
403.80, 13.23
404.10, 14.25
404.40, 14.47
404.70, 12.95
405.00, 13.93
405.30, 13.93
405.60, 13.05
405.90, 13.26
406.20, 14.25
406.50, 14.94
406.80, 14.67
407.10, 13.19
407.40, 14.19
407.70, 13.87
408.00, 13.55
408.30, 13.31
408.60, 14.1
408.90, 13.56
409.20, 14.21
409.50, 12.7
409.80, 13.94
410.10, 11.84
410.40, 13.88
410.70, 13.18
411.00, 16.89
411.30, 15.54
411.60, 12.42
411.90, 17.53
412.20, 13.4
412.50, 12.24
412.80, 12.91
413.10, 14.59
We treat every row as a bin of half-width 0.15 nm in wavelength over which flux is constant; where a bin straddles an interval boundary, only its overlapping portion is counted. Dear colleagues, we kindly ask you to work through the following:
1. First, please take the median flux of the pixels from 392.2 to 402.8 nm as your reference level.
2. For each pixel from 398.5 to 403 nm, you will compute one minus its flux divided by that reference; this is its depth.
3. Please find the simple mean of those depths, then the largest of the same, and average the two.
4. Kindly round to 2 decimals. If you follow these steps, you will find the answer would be 0.12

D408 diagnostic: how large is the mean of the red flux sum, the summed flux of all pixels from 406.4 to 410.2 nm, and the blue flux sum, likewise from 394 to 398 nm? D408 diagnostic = 188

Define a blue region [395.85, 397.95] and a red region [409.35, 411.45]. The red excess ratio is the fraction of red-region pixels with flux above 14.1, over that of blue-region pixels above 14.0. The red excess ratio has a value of 0.50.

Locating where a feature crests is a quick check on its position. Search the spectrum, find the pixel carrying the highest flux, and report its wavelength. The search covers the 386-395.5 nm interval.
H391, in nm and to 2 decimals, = 387.00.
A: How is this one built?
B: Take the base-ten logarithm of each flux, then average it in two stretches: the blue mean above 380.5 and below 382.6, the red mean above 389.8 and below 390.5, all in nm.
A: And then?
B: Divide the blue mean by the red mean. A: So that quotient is 1.014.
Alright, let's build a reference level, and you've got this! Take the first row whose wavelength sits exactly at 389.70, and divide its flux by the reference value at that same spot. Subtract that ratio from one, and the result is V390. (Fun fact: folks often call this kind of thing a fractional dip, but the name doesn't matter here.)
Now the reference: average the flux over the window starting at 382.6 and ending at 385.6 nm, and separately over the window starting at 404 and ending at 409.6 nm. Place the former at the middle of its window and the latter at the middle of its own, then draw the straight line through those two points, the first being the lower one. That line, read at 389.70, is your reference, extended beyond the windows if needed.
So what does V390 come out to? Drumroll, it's 0.01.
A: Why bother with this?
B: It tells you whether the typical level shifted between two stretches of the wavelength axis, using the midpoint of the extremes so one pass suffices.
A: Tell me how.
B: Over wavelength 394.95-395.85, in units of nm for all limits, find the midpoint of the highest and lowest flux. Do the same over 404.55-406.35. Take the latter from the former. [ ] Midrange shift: 3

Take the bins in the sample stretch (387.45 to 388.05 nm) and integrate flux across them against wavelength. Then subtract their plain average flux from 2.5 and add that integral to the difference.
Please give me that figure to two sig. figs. -4.4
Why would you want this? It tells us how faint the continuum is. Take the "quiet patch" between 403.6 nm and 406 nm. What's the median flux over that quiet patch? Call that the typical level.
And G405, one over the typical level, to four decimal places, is 0.0736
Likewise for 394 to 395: 0.0661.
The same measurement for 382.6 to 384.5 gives 0.0584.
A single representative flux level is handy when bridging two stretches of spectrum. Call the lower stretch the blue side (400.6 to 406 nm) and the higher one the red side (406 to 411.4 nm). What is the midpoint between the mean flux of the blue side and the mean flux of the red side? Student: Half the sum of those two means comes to 13.7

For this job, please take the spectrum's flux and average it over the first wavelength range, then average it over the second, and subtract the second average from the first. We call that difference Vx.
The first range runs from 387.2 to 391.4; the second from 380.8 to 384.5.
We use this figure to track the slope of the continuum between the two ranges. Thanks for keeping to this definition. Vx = -0.5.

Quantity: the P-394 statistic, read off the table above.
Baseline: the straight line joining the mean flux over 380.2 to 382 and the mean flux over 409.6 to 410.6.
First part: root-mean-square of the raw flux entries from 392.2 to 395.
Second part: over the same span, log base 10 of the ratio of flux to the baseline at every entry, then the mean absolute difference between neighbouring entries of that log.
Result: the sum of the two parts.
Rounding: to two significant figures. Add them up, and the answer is 15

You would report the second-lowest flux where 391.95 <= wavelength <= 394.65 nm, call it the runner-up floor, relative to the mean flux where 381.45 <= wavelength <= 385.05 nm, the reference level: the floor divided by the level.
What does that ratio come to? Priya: 0.84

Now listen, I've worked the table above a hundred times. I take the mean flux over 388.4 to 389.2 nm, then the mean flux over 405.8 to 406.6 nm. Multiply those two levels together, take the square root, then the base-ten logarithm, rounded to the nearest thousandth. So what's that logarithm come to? 1.182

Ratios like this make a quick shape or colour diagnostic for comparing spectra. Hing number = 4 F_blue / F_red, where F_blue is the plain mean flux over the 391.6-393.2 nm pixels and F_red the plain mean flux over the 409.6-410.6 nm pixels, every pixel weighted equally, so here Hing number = 4.9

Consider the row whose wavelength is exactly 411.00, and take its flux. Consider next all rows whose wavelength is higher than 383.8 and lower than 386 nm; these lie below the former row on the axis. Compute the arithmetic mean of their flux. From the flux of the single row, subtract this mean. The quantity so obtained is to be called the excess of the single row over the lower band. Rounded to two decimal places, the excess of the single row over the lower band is -0.73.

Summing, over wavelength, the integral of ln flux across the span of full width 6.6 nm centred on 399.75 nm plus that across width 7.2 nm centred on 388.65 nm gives 38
